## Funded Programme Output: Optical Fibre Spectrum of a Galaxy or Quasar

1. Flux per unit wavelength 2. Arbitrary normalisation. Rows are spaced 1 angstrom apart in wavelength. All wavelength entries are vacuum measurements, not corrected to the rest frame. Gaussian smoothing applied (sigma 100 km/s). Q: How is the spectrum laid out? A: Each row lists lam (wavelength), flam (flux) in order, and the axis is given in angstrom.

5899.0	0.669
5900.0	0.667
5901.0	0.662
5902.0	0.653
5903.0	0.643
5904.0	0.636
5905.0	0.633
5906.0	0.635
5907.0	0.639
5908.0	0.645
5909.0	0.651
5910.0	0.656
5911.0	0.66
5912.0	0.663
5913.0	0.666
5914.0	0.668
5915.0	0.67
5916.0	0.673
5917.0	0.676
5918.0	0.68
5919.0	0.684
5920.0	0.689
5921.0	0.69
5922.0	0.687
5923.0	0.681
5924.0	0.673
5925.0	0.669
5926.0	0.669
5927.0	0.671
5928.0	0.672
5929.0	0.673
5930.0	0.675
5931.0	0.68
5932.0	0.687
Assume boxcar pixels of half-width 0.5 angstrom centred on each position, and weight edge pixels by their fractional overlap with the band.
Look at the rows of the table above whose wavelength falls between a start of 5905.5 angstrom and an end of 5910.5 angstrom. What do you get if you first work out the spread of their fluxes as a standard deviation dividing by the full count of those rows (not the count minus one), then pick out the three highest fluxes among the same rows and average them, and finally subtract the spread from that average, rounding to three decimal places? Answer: 0.643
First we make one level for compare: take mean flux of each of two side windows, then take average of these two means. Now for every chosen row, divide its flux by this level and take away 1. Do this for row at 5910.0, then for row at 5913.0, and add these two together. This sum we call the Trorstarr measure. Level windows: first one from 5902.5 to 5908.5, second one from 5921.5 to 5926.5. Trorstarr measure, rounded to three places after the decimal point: 0.012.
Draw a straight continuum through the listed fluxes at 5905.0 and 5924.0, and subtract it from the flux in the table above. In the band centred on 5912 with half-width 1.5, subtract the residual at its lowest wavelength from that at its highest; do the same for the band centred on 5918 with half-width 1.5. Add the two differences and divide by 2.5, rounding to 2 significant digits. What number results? 0.0022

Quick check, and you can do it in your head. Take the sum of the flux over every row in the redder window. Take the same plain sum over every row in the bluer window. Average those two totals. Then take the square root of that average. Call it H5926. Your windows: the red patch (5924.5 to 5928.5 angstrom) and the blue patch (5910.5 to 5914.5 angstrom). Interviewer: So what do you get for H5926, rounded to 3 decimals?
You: 1.634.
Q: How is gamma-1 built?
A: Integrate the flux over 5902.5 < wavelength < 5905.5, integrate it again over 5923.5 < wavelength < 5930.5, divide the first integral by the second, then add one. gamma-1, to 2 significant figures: 1.4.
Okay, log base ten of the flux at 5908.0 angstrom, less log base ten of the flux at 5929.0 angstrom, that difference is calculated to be -0.018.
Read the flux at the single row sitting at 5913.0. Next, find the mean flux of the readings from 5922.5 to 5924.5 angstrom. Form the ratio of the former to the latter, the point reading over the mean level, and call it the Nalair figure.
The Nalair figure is 0.98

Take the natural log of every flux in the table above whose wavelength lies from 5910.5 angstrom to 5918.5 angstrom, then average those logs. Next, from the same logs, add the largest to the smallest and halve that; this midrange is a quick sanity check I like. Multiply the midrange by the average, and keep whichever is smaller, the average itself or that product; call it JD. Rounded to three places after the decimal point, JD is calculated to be -0.401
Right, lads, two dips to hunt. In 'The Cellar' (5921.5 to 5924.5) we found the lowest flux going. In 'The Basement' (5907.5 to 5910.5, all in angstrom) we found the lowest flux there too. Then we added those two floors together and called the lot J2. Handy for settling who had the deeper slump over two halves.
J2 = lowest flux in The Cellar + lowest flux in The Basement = 1.32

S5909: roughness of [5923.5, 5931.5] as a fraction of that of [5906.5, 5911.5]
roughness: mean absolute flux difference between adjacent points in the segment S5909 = 0.408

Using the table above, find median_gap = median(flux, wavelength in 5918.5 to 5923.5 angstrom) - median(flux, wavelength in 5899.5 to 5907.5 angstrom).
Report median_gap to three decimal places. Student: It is 0.046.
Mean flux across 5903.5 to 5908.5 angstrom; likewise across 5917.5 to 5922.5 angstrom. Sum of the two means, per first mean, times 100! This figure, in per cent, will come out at 208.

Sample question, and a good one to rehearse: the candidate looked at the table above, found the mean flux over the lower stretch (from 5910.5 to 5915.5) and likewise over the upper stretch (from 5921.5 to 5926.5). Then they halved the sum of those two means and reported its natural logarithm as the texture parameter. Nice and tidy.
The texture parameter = -0.400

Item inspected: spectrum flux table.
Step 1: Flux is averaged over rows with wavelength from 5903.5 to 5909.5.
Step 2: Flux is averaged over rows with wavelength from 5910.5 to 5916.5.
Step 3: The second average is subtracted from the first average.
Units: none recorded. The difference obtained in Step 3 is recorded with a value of -0.027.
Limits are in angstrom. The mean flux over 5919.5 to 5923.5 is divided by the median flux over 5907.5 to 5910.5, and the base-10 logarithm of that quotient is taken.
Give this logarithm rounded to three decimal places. 0.023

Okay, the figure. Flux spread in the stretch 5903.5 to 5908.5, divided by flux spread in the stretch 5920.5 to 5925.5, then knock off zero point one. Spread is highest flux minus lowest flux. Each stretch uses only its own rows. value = 0.5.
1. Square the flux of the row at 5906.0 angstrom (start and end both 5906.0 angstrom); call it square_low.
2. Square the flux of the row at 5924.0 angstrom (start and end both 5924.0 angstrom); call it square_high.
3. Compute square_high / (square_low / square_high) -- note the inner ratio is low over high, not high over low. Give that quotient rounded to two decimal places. 0.51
